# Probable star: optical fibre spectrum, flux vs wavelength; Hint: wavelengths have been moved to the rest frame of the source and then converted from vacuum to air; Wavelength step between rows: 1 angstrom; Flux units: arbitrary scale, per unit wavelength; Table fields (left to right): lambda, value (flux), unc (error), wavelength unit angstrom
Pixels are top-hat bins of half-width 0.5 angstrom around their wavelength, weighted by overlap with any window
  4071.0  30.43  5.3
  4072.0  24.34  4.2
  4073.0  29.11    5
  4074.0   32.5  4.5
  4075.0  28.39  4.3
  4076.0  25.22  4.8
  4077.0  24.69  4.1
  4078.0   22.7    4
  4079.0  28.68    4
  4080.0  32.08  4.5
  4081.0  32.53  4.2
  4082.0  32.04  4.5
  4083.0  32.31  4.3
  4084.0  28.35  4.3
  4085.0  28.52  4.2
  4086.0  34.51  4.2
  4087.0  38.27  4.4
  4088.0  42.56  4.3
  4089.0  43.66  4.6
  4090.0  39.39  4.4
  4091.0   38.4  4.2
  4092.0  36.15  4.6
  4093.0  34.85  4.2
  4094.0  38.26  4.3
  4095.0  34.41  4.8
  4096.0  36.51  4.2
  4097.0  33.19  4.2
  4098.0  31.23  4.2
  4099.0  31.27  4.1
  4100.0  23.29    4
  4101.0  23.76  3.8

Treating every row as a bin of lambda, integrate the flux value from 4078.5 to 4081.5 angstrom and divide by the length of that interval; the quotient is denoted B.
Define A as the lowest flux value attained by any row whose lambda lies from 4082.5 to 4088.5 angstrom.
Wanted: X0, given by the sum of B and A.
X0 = 59.4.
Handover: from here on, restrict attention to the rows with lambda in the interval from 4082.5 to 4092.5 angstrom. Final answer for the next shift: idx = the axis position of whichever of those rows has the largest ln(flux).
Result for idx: 4089.0 angstrom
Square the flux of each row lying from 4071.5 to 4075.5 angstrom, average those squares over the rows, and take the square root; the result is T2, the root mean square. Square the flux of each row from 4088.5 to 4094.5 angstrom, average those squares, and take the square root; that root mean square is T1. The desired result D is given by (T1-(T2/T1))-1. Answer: 37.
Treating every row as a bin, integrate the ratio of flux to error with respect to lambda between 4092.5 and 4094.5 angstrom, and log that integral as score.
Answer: 17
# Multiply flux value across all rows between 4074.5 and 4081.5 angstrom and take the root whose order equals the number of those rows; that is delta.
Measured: 28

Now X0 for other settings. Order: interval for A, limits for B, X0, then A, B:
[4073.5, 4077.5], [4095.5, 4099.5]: 57.7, 24.69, 33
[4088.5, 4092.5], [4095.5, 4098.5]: 69.8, 36.15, 34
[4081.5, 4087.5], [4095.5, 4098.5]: 62.0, 28.35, 34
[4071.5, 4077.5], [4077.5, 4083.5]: 54.4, 24.34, 30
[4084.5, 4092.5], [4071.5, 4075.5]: 57.1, 28.52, 29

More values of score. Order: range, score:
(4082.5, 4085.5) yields 21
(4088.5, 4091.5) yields 28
